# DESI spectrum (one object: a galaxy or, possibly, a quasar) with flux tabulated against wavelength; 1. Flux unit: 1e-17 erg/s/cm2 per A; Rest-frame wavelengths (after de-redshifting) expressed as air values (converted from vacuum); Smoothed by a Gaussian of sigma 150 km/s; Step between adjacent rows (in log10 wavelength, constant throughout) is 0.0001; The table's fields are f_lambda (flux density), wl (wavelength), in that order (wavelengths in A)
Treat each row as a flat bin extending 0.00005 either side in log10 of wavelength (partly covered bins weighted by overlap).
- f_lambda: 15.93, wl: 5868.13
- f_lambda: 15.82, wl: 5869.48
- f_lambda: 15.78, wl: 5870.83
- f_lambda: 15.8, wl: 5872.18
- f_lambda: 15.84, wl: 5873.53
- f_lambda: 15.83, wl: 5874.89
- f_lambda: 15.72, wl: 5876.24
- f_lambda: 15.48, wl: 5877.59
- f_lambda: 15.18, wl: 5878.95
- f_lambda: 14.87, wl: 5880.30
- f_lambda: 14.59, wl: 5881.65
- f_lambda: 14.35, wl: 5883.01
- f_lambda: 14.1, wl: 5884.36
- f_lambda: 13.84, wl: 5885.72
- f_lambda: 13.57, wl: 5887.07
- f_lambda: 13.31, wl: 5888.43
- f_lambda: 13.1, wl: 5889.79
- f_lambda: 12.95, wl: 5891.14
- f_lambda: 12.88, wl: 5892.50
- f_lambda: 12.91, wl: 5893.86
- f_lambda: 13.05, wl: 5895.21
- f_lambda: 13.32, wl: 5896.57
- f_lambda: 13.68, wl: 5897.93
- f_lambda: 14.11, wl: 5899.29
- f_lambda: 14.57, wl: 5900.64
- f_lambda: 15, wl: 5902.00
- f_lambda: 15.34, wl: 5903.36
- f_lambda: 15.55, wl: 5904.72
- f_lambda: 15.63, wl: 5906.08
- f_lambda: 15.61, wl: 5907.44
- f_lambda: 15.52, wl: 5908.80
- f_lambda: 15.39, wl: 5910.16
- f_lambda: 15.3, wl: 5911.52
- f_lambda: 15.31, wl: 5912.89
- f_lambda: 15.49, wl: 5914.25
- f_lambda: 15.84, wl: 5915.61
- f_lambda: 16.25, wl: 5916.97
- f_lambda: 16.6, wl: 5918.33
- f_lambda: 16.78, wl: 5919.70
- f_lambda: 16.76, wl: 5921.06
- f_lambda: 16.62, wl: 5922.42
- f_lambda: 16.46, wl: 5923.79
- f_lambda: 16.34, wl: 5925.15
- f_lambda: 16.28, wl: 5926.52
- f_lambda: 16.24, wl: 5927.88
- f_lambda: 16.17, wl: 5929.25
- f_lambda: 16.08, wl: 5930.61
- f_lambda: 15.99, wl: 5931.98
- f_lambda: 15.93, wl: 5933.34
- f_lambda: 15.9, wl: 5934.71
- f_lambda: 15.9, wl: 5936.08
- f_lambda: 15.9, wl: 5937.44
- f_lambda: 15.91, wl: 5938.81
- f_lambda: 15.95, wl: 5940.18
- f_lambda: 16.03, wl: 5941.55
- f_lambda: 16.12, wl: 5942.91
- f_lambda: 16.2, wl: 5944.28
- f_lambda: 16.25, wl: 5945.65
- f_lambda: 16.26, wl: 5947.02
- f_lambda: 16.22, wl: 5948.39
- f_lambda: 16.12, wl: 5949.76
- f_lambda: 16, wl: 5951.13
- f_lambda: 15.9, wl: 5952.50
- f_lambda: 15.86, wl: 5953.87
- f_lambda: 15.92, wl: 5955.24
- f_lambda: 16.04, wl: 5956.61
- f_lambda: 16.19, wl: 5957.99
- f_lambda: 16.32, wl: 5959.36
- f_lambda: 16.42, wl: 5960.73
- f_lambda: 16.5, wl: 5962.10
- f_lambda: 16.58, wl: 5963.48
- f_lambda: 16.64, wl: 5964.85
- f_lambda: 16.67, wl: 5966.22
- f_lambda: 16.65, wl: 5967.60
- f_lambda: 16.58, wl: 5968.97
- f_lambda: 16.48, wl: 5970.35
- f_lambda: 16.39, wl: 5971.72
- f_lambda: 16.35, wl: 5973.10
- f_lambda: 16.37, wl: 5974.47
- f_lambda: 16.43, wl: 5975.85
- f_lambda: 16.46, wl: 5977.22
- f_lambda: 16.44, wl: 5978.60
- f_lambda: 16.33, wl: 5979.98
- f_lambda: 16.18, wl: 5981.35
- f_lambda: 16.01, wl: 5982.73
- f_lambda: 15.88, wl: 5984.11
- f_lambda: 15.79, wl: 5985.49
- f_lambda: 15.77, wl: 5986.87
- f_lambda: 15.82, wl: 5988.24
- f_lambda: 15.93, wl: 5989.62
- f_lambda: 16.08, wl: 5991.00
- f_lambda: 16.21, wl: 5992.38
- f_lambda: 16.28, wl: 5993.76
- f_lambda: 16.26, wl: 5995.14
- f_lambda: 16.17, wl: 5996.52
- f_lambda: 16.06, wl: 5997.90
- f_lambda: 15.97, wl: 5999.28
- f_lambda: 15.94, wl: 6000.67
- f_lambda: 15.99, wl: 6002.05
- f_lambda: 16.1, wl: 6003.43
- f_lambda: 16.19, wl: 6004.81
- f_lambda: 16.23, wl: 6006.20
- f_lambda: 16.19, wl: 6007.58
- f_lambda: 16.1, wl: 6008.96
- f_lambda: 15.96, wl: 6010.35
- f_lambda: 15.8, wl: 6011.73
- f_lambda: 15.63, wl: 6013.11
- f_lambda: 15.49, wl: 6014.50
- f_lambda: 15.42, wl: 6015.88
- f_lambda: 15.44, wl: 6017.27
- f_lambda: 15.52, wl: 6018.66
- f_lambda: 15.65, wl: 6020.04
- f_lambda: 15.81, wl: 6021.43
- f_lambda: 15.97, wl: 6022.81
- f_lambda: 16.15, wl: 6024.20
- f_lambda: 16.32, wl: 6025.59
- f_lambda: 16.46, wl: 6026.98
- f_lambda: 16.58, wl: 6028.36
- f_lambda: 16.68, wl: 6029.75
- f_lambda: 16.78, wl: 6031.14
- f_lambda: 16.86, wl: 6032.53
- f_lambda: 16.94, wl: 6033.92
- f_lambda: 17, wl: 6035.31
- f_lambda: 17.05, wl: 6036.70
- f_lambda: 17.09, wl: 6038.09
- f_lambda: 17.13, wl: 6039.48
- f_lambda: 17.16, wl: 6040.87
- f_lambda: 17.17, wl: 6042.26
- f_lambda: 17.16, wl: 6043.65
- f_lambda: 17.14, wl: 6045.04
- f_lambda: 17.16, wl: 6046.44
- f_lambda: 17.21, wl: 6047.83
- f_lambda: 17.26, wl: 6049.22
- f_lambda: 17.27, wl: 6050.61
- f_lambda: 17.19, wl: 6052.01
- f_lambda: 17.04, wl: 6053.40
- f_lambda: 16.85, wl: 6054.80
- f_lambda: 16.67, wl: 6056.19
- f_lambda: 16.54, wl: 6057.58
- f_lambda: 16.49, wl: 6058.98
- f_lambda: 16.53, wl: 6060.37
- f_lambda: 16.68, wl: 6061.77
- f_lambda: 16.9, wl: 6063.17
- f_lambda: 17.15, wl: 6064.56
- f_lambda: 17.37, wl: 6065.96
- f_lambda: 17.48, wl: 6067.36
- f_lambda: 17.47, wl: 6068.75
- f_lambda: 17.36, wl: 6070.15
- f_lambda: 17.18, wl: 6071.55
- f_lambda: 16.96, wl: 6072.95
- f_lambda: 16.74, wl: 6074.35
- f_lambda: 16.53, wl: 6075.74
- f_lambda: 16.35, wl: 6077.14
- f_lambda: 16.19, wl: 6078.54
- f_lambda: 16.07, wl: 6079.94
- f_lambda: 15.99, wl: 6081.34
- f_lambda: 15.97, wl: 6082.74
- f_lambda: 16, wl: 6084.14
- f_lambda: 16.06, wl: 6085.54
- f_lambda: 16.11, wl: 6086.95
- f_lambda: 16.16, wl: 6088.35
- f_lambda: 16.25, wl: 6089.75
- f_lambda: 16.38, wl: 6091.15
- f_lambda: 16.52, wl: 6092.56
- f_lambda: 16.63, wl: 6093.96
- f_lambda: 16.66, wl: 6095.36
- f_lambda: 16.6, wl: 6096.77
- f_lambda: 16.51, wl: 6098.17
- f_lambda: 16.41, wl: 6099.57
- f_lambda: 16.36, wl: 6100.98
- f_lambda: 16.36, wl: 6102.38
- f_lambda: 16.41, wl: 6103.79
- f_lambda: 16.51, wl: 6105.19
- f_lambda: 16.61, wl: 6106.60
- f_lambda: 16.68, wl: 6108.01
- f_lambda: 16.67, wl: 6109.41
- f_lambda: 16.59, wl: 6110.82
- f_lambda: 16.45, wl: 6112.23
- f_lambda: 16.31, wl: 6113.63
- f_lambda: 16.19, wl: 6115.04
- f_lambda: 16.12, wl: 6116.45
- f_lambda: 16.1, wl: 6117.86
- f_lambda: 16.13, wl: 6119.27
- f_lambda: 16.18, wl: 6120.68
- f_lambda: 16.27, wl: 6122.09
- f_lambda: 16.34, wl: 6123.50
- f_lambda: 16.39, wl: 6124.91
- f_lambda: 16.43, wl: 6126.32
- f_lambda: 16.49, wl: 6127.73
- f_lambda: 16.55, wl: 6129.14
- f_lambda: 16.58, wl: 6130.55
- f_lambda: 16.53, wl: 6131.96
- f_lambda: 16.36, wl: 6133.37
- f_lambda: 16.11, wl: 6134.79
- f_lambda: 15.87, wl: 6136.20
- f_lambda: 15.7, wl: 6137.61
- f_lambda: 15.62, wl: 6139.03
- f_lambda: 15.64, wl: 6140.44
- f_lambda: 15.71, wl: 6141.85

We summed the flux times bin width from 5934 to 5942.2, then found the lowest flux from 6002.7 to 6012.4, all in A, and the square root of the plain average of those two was 8.6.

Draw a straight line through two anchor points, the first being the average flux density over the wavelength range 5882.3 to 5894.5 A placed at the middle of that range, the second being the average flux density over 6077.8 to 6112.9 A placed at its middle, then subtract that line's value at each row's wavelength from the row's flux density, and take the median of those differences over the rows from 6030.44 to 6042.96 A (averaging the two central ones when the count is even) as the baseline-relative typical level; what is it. 1.5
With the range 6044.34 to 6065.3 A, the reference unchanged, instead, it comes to 1.2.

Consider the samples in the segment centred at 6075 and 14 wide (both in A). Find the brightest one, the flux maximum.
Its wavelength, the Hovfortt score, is 6068.75 A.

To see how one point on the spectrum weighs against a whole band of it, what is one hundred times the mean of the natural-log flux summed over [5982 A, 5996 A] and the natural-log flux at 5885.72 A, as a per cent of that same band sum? 54.7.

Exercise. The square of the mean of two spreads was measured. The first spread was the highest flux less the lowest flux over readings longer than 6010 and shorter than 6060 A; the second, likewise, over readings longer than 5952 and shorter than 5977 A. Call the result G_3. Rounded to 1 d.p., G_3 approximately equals 1.8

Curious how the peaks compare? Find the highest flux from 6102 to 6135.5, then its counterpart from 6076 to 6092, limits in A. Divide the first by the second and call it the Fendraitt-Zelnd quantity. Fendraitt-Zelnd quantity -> 1.02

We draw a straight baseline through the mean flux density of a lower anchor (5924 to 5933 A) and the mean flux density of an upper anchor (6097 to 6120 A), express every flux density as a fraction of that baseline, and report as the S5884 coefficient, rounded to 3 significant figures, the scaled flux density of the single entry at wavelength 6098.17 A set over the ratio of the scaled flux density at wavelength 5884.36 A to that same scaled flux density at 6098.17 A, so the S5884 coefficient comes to 1.16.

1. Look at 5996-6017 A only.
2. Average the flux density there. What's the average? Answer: 15.9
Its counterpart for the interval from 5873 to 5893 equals 14.4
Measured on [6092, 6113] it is 16.5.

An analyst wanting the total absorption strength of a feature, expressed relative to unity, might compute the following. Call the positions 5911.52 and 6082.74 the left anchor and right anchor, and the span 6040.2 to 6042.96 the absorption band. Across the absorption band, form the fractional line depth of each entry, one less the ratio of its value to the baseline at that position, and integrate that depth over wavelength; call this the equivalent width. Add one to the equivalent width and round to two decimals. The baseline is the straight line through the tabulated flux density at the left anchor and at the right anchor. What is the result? 0.76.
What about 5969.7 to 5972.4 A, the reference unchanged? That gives 0.84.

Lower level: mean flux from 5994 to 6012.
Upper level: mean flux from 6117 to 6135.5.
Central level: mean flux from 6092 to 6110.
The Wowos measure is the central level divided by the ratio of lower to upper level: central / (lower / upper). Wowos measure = 16.8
